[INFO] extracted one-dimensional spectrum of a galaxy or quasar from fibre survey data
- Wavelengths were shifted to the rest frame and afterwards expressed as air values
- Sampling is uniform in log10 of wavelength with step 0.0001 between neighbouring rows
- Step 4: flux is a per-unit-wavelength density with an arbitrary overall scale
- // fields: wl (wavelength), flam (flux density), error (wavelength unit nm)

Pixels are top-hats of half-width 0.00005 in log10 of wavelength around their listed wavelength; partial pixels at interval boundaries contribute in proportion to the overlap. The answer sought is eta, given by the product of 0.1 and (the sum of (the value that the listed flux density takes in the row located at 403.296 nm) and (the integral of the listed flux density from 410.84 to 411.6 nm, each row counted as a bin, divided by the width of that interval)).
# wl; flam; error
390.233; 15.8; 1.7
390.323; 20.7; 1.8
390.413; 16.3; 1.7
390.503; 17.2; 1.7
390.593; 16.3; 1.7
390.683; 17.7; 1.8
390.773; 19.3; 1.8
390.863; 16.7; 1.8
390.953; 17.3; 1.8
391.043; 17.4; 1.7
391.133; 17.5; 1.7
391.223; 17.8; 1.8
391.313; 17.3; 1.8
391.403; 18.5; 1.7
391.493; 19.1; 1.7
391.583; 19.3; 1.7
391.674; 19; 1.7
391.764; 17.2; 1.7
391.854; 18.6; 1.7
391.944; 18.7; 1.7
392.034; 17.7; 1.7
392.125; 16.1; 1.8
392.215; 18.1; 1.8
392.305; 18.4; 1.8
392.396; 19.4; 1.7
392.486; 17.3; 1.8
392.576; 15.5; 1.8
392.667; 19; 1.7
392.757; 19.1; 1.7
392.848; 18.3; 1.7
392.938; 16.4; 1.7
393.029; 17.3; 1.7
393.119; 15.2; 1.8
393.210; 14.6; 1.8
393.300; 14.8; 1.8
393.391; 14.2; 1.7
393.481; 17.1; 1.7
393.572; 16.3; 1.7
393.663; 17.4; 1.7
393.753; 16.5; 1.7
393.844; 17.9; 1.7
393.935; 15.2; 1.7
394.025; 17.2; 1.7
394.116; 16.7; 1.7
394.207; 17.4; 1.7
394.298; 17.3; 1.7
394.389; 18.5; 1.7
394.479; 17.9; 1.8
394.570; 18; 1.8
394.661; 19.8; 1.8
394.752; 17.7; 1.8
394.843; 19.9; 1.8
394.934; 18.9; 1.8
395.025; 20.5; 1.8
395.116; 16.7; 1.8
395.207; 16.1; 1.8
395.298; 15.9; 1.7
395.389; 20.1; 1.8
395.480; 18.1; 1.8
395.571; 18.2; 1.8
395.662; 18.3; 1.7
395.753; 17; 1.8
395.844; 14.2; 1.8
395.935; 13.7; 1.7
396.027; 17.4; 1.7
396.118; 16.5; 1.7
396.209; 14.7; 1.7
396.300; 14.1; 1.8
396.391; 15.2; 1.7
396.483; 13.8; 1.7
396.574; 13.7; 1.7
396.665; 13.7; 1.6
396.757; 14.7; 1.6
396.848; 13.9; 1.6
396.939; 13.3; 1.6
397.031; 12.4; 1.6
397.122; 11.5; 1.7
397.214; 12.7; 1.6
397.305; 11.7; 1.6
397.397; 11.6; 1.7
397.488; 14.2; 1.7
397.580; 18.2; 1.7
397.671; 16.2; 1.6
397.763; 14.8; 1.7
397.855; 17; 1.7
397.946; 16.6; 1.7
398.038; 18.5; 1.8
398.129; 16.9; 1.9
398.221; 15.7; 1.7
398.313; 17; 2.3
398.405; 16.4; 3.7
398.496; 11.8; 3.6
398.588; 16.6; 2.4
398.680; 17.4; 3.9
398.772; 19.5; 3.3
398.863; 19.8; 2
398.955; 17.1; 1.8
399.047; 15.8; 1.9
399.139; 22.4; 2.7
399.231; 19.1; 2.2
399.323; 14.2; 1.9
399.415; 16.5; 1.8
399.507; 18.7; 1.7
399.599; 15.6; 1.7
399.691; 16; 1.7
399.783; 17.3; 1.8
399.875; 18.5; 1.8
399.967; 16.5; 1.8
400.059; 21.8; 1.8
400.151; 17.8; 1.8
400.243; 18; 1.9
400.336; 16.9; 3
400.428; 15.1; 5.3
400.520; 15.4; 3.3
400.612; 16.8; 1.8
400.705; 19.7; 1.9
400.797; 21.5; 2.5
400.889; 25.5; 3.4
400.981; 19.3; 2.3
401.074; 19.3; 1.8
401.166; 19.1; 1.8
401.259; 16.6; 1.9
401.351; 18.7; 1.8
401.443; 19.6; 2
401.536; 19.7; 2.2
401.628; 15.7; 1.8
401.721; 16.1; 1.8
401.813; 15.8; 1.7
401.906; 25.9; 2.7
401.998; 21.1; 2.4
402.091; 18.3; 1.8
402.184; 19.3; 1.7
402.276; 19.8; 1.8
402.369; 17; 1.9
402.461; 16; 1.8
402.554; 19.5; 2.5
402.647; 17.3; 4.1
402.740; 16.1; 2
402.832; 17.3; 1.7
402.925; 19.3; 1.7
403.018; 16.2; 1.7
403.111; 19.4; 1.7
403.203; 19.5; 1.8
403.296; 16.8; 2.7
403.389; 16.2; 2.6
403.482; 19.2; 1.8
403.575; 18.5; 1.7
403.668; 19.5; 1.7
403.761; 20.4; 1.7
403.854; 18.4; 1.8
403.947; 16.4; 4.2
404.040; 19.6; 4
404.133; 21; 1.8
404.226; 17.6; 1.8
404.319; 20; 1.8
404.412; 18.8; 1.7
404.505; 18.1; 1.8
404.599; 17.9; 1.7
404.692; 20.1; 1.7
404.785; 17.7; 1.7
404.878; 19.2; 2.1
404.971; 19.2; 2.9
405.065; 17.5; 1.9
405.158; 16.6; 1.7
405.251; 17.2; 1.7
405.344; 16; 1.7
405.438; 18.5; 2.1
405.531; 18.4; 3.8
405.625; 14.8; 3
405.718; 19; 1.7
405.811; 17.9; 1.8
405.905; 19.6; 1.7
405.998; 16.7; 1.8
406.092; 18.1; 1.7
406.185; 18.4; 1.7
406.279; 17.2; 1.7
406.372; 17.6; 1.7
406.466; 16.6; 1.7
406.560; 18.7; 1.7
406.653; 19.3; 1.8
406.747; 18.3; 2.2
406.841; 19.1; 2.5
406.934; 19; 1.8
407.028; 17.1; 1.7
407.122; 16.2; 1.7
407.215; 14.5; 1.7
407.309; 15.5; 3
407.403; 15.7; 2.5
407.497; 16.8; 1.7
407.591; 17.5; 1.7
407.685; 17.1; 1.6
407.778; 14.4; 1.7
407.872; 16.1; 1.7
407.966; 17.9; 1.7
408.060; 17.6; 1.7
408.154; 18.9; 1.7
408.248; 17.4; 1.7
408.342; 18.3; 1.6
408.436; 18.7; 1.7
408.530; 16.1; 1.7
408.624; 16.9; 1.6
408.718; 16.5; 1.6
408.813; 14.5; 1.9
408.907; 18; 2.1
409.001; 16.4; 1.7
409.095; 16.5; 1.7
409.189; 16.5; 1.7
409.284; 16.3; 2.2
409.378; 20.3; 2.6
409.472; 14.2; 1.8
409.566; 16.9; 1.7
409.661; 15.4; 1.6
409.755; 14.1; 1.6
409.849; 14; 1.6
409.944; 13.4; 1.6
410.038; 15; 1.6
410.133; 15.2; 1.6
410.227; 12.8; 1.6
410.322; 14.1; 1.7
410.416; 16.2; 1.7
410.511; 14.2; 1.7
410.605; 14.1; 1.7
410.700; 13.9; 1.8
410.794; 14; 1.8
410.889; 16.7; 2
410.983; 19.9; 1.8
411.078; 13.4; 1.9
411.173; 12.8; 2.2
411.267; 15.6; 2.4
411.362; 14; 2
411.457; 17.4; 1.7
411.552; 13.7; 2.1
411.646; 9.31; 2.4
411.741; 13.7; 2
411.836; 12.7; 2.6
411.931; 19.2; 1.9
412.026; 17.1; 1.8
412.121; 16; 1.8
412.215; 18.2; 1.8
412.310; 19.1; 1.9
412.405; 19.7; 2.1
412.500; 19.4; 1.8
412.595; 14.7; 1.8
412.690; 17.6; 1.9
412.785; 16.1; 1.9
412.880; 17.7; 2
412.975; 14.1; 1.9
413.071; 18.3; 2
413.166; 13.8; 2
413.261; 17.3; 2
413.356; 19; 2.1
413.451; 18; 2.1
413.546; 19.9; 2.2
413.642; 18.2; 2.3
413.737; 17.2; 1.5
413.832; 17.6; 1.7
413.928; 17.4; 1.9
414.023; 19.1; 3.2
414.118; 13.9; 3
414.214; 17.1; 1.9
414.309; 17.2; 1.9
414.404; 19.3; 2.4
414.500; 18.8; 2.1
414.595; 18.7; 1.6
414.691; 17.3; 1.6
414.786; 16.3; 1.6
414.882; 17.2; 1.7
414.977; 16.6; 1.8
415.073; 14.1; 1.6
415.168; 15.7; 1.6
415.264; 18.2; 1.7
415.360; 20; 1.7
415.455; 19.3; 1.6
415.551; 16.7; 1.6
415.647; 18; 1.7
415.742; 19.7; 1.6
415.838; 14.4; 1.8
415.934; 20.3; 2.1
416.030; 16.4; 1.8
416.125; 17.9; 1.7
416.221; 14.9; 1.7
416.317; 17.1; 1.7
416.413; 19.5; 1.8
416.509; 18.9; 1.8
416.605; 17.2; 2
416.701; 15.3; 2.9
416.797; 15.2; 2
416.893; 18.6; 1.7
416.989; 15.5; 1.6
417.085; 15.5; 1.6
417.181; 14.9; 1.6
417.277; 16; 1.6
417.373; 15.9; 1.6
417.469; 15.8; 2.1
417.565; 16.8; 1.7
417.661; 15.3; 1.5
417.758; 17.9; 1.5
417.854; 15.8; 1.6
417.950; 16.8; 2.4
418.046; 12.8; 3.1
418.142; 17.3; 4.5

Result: 3.22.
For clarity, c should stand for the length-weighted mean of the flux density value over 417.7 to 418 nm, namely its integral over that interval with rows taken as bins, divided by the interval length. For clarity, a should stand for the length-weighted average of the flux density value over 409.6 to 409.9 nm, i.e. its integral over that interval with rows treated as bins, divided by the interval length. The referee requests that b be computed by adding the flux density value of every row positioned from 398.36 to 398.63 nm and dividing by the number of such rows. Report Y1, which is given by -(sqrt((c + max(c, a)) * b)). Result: -22.4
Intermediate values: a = 14.6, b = 15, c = 16.8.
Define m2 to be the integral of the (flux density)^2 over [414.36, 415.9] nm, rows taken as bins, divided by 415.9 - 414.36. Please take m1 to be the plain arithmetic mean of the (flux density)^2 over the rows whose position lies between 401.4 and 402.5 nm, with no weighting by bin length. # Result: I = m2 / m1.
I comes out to 0.87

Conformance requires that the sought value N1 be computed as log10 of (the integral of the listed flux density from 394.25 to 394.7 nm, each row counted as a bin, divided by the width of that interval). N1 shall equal 1.26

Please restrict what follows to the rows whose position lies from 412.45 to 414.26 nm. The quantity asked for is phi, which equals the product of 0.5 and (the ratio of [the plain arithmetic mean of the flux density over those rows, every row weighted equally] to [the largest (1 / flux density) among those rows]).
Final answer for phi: 119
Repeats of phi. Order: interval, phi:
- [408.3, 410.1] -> 109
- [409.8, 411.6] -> 94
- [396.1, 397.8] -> 81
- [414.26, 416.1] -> 124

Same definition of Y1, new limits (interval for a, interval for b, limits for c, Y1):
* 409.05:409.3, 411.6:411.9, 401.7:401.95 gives -21.6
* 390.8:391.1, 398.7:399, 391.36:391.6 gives -26.7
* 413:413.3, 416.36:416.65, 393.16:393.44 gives -23.9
